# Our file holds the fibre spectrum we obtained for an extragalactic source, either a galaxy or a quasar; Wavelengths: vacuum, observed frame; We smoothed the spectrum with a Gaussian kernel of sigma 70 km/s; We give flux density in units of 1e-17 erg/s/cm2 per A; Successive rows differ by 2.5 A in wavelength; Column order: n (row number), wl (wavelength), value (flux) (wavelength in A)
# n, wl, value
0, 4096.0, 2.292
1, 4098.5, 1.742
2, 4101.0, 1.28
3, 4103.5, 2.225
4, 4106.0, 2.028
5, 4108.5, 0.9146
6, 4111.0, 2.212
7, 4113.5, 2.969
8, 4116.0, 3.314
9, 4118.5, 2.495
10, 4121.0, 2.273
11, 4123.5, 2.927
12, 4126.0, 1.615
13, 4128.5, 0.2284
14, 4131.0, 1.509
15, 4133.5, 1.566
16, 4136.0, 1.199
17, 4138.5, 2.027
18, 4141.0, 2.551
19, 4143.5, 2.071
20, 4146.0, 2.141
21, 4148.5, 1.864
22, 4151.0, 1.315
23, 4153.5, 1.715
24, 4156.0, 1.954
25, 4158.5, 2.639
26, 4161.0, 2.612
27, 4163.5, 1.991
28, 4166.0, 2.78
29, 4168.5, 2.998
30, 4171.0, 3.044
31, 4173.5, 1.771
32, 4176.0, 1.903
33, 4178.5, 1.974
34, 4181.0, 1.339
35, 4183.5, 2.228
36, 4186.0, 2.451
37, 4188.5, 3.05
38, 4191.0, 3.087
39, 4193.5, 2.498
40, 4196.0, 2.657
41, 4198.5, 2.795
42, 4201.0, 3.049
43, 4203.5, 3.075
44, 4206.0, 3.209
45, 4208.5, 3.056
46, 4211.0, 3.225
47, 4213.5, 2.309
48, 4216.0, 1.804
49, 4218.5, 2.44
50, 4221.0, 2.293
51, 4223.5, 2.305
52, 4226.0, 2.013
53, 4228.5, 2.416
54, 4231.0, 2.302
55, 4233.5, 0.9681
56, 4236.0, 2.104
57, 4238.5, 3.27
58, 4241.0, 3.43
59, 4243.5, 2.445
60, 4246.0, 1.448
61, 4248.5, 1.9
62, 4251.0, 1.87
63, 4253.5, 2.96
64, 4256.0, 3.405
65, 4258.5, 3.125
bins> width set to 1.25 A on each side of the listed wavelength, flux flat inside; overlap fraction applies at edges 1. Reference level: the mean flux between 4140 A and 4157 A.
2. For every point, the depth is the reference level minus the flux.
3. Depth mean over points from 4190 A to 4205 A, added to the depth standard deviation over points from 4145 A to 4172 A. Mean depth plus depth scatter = -0.4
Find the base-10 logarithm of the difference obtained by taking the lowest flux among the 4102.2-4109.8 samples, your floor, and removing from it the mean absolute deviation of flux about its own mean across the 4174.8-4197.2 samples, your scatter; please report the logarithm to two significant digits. -0.32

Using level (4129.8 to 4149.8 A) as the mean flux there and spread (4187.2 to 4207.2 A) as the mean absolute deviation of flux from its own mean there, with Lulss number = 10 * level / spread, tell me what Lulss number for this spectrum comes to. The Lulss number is 90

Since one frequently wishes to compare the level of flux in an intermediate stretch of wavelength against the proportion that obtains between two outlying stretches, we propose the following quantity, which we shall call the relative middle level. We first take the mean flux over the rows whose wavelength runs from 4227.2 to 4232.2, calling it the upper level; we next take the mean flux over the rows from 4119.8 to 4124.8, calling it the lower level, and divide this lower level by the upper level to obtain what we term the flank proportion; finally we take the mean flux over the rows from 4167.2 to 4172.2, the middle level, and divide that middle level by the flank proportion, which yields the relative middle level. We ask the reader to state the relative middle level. 2.7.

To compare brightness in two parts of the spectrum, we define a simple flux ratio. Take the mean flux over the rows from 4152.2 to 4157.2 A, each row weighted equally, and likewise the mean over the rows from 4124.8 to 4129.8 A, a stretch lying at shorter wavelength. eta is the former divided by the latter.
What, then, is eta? 1.99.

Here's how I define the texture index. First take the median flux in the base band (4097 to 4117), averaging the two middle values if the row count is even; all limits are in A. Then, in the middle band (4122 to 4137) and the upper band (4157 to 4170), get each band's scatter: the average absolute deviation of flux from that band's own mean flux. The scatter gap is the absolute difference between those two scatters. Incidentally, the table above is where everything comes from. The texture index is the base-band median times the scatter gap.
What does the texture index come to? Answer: 0.60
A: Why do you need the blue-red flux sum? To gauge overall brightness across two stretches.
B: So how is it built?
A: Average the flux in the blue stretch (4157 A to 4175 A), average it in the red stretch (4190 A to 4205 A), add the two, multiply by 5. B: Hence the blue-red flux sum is 27.0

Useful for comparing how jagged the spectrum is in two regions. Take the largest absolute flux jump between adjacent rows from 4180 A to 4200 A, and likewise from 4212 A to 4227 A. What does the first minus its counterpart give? 0.25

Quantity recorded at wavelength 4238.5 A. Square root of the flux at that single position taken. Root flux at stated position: 1.8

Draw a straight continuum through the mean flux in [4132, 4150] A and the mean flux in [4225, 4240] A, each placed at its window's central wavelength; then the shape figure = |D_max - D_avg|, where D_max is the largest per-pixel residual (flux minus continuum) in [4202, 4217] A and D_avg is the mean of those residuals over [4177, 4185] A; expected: 1.3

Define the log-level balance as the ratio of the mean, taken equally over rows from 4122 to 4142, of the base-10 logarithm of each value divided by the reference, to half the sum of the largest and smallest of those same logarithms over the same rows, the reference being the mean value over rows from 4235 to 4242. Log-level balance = 0.57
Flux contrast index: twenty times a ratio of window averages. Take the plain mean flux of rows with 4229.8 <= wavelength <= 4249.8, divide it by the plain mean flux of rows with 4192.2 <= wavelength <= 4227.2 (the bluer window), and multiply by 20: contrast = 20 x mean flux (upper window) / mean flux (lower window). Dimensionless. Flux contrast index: 17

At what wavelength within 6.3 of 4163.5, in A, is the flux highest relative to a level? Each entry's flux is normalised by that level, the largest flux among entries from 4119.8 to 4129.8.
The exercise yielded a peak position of 4168.5 A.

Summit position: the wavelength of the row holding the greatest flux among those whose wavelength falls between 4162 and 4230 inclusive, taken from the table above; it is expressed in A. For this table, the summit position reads 4211.0 A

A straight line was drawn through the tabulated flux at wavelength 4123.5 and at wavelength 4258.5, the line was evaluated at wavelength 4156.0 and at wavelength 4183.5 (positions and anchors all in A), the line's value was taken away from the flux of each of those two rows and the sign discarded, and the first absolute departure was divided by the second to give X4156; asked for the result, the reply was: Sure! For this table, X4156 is 1.3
